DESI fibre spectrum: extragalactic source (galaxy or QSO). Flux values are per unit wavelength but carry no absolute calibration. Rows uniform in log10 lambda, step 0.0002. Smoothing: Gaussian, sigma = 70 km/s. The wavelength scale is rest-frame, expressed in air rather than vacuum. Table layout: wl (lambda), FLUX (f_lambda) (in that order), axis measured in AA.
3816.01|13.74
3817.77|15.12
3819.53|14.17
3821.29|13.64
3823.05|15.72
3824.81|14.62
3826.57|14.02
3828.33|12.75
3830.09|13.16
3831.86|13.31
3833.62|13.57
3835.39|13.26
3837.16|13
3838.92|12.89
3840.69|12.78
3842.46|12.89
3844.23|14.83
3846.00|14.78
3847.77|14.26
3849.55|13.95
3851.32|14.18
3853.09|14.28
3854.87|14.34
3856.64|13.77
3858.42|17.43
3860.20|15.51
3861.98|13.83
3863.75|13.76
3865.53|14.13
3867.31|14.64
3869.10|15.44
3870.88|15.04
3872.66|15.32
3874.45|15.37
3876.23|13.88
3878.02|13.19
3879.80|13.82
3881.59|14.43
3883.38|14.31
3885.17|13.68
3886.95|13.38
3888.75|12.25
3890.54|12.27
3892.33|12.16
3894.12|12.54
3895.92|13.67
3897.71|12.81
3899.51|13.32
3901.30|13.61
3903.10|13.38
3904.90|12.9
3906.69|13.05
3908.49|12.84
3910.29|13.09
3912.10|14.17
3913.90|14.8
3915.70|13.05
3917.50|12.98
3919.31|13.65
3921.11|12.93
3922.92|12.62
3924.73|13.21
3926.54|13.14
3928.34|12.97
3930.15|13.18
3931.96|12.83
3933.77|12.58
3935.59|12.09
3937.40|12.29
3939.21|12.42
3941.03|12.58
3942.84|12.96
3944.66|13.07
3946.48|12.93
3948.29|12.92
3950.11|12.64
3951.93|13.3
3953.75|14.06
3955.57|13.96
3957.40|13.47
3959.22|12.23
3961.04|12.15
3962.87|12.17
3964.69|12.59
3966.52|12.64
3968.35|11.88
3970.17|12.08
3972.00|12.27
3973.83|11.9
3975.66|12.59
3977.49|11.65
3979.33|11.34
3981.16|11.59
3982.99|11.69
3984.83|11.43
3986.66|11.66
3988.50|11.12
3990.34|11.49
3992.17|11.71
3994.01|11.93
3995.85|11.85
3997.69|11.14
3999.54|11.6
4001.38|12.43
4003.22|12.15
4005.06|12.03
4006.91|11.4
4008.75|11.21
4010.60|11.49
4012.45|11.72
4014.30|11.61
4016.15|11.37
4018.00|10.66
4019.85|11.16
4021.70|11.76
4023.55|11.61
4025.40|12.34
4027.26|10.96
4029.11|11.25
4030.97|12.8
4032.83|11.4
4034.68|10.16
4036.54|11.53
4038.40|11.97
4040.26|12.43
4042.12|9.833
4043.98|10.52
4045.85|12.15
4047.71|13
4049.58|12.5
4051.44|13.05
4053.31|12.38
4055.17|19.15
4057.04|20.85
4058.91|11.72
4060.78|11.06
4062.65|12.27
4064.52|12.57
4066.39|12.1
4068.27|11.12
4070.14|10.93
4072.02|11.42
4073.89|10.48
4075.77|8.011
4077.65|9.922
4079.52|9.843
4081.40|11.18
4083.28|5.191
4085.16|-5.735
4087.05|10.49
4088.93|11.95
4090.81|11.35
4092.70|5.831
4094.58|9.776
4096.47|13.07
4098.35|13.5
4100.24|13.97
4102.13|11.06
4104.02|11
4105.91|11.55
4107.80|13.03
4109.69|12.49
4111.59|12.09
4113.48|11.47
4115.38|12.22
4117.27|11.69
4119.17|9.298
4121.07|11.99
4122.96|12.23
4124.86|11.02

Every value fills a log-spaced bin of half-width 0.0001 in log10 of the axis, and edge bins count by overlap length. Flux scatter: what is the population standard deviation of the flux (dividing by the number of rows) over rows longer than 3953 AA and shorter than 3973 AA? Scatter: 0.74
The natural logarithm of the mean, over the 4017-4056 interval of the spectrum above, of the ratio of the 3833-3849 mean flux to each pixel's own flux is 0.14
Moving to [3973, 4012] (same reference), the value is 0.15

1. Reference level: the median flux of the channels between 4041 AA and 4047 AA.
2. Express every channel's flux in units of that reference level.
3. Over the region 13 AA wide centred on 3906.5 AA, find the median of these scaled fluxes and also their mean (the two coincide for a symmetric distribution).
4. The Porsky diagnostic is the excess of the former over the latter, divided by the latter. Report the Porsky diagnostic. -0.015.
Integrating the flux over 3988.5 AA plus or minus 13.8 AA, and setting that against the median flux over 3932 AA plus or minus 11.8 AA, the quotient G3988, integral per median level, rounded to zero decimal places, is 25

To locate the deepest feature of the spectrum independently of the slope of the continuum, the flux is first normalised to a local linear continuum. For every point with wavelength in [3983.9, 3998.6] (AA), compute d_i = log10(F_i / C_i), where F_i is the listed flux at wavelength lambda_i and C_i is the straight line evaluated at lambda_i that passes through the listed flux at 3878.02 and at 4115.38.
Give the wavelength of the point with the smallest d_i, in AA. 3988.50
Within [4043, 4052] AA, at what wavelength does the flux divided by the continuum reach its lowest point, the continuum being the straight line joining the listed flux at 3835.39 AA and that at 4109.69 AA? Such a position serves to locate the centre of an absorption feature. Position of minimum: 4043.98 AA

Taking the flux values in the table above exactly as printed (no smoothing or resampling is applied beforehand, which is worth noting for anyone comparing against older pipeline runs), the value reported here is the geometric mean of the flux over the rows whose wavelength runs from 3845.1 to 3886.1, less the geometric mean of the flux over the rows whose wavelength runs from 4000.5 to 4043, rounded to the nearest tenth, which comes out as 3.0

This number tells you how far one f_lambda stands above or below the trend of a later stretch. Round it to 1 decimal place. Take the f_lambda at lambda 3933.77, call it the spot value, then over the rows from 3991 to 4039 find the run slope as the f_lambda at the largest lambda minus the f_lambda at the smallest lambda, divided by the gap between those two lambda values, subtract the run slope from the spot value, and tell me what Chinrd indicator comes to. 12.6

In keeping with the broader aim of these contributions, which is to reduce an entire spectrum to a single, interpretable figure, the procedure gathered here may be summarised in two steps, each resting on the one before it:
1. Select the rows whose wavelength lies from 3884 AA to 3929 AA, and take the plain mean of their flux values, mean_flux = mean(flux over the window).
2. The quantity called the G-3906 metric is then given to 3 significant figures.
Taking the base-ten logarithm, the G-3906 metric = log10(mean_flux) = 1.12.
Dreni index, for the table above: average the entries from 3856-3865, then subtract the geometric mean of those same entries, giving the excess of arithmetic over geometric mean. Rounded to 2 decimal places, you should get 0.07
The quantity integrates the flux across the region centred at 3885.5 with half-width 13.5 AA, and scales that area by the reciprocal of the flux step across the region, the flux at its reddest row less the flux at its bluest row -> -145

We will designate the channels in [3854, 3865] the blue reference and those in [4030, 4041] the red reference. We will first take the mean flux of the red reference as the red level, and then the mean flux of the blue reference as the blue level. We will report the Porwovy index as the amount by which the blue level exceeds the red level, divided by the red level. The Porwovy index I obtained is 0.26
